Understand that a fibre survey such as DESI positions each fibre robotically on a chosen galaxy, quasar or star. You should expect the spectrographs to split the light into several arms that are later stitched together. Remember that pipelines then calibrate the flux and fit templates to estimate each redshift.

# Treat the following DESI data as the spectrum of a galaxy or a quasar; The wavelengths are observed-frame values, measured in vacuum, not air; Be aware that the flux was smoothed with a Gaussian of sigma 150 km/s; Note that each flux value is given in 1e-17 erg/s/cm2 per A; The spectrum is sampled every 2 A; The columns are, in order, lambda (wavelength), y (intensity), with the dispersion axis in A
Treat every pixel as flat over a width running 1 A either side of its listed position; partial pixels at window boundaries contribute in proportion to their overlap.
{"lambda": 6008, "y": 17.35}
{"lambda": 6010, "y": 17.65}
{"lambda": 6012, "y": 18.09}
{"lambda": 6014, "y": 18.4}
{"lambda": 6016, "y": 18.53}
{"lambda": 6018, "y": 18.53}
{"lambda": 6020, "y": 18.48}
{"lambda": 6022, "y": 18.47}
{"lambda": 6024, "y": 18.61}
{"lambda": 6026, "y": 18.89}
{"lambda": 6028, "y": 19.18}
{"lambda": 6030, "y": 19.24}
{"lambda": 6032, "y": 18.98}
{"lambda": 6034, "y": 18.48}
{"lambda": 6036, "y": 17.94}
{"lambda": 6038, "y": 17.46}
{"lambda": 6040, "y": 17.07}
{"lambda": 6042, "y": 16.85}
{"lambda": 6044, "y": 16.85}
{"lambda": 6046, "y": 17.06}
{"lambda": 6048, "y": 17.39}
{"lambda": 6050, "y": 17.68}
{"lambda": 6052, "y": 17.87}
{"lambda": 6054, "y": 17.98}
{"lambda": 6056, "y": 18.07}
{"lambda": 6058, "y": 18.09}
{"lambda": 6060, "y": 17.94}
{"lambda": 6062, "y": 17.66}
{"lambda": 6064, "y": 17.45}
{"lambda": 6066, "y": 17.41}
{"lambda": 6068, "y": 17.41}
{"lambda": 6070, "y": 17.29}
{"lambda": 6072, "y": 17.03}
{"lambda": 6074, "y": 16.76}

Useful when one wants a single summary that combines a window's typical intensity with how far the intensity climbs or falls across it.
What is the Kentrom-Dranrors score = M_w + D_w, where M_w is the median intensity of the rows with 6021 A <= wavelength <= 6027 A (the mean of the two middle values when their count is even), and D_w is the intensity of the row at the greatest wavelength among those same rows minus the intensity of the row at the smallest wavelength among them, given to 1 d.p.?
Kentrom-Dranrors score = 19.0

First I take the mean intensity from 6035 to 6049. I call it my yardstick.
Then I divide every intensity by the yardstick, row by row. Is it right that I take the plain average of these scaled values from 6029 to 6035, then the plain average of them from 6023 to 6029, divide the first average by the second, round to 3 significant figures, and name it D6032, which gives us 1.00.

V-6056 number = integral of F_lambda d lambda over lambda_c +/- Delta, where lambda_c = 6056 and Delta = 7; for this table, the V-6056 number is 251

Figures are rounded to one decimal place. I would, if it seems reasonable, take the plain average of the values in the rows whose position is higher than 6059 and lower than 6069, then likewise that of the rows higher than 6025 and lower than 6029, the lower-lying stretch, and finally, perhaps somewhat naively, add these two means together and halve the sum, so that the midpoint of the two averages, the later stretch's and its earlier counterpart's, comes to 18.3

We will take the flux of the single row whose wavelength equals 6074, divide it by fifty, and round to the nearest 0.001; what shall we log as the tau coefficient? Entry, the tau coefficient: 0.335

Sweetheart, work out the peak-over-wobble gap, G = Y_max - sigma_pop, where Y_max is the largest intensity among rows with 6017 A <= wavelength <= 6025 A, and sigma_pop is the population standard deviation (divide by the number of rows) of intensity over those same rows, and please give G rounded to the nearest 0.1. 18.6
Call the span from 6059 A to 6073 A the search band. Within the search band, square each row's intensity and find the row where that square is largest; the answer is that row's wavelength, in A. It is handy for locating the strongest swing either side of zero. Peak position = 6060 A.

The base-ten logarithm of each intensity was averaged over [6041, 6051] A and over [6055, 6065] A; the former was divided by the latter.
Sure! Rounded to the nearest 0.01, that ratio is 0.99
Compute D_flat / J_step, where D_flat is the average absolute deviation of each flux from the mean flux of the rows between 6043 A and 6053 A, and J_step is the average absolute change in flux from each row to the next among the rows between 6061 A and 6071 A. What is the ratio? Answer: 3.6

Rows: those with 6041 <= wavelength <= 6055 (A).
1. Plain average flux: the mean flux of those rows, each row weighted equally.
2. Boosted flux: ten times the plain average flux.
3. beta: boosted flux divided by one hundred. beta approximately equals 1.74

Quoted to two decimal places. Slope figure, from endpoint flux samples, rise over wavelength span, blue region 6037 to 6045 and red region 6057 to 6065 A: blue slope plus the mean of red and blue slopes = -0.21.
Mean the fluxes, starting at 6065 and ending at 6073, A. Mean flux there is 17.3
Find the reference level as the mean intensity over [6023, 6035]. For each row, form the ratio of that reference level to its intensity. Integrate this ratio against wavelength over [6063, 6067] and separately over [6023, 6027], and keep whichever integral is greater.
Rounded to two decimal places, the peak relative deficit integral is 4.34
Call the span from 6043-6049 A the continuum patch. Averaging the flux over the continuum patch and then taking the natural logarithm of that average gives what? 2.84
